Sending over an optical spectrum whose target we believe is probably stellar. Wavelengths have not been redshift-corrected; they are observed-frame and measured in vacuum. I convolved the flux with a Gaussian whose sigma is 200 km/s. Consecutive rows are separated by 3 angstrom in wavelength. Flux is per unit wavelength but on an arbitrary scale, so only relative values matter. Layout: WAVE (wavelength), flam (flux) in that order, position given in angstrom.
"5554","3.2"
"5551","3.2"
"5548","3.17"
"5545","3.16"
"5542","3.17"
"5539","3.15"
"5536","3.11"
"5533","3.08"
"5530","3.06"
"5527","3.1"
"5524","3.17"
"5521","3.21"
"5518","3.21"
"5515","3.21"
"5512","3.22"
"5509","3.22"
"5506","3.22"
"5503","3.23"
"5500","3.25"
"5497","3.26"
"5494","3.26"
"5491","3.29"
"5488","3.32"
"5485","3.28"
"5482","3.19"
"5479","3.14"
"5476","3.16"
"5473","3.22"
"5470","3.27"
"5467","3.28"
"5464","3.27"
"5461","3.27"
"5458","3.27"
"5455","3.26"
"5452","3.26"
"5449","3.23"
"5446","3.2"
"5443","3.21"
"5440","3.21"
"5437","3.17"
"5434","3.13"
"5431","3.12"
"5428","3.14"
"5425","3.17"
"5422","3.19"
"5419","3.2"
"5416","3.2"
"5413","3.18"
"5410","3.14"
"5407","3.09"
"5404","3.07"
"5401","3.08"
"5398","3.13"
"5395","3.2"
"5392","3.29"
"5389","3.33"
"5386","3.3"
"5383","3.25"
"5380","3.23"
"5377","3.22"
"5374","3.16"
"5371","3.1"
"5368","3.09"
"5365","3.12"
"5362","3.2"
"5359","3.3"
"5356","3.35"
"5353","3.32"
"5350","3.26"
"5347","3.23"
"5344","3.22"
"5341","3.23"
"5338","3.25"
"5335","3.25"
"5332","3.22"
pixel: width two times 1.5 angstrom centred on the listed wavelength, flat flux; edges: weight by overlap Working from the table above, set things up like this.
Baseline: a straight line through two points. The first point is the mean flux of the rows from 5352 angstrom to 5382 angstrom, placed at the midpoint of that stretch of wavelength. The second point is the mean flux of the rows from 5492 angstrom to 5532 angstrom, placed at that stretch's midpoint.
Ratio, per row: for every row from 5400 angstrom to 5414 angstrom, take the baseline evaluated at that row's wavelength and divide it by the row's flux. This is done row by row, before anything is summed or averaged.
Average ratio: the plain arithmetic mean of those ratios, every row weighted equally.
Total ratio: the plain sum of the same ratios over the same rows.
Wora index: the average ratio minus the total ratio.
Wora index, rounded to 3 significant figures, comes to -4.12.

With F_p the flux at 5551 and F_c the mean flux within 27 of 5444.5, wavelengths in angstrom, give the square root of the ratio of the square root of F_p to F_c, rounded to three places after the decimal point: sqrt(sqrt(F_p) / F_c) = 0.746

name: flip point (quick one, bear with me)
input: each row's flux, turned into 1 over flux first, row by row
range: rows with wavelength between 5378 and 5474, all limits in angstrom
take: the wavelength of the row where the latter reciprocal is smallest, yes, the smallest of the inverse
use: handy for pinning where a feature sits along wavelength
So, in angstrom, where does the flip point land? 5389 angstrom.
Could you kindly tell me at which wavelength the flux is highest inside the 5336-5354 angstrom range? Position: 5353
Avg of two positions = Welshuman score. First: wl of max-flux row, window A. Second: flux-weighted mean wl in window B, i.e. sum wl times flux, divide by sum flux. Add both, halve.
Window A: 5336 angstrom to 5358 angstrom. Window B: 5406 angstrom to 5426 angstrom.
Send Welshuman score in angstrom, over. 5386.0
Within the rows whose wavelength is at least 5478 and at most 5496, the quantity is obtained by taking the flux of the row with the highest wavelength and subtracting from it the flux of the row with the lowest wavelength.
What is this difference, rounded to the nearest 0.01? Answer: 0.12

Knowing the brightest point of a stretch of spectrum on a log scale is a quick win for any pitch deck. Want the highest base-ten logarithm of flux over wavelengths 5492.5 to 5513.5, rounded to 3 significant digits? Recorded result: 0.513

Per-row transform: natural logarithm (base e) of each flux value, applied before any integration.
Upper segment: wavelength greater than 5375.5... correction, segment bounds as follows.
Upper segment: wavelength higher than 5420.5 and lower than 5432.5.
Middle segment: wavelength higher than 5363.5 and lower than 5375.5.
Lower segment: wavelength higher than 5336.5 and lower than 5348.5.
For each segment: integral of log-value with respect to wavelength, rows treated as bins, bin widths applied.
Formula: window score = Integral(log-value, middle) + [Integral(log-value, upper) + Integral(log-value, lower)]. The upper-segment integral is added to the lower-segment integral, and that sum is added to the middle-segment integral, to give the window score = 41.5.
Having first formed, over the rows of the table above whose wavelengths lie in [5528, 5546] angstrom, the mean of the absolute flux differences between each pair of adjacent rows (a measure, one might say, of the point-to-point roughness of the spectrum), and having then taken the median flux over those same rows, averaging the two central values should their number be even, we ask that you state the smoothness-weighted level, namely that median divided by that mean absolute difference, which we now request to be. 130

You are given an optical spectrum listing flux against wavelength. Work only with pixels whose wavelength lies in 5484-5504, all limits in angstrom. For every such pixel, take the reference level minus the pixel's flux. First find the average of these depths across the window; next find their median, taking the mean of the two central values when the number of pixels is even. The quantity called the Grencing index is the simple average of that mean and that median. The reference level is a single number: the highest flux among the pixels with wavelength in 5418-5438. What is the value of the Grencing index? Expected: -0.065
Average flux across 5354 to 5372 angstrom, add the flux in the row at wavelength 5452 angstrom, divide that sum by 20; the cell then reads 0.323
